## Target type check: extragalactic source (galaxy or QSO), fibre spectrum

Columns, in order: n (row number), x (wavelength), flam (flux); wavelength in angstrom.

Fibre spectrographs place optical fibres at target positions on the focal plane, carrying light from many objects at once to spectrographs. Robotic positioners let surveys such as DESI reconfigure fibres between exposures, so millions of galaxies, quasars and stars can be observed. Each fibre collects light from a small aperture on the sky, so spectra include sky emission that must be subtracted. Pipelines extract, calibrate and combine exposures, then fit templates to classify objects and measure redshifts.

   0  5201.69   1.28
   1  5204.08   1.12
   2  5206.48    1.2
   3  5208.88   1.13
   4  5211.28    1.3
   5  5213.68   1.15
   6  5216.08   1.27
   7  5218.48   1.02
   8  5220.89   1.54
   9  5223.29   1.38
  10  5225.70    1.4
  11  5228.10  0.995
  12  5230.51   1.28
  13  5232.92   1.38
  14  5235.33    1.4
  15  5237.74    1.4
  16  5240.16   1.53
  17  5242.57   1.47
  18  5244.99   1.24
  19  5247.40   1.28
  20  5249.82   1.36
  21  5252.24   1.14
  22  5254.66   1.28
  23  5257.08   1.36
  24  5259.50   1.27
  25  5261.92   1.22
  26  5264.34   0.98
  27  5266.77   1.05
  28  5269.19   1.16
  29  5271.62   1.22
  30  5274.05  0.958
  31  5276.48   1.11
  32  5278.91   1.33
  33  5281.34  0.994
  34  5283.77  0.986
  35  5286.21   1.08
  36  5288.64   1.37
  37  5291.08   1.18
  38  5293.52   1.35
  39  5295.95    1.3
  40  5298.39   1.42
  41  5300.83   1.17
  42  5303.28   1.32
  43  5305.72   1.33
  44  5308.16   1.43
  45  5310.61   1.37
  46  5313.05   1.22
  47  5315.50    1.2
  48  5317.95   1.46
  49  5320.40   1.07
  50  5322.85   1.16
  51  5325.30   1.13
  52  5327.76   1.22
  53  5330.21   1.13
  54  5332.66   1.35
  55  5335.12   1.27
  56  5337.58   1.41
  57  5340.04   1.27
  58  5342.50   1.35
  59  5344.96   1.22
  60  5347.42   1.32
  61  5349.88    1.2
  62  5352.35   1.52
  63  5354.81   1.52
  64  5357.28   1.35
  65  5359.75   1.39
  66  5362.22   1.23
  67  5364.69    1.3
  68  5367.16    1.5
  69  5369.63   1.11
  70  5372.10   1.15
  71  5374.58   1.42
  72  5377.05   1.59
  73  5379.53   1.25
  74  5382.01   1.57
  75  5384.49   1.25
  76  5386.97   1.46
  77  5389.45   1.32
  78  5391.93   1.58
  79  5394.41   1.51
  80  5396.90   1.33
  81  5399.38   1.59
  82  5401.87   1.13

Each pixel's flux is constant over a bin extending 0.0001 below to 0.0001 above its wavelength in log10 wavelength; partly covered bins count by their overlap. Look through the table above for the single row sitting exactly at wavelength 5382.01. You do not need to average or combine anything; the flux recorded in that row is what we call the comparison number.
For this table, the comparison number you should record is 1.57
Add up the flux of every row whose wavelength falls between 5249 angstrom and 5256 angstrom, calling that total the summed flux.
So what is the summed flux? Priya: 3.78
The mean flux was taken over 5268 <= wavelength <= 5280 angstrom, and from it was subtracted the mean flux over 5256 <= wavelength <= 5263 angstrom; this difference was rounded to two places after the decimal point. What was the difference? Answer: -0.13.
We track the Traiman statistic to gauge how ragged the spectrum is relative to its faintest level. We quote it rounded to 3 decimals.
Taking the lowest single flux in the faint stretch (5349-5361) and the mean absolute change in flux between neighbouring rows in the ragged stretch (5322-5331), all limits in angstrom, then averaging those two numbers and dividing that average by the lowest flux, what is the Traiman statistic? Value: 0.529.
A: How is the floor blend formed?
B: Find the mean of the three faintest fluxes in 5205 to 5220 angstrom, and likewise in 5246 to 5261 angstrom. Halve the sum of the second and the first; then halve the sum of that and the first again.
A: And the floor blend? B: 1.13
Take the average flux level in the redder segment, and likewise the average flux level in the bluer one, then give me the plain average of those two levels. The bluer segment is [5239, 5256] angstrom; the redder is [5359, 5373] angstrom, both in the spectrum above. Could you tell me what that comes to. 1.30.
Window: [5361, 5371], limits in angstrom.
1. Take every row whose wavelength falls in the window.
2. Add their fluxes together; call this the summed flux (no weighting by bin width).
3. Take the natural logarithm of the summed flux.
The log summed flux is 1.64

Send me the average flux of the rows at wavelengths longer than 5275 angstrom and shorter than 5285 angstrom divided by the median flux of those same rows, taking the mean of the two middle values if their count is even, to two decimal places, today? 1.05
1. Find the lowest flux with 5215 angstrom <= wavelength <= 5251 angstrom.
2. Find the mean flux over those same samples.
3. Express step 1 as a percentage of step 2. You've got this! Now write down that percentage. 75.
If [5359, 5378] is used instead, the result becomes 83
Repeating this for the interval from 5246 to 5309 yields 79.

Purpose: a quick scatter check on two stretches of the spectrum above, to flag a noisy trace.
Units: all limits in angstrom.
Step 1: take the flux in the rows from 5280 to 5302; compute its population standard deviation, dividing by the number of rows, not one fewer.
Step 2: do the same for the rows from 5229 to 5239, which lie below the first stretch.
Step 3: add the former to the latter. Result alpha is 0.20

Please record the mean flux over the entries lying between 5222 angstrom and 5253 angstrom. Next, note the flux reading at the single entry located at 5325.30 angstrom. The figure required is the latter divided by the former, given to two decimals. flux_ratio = 0.85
